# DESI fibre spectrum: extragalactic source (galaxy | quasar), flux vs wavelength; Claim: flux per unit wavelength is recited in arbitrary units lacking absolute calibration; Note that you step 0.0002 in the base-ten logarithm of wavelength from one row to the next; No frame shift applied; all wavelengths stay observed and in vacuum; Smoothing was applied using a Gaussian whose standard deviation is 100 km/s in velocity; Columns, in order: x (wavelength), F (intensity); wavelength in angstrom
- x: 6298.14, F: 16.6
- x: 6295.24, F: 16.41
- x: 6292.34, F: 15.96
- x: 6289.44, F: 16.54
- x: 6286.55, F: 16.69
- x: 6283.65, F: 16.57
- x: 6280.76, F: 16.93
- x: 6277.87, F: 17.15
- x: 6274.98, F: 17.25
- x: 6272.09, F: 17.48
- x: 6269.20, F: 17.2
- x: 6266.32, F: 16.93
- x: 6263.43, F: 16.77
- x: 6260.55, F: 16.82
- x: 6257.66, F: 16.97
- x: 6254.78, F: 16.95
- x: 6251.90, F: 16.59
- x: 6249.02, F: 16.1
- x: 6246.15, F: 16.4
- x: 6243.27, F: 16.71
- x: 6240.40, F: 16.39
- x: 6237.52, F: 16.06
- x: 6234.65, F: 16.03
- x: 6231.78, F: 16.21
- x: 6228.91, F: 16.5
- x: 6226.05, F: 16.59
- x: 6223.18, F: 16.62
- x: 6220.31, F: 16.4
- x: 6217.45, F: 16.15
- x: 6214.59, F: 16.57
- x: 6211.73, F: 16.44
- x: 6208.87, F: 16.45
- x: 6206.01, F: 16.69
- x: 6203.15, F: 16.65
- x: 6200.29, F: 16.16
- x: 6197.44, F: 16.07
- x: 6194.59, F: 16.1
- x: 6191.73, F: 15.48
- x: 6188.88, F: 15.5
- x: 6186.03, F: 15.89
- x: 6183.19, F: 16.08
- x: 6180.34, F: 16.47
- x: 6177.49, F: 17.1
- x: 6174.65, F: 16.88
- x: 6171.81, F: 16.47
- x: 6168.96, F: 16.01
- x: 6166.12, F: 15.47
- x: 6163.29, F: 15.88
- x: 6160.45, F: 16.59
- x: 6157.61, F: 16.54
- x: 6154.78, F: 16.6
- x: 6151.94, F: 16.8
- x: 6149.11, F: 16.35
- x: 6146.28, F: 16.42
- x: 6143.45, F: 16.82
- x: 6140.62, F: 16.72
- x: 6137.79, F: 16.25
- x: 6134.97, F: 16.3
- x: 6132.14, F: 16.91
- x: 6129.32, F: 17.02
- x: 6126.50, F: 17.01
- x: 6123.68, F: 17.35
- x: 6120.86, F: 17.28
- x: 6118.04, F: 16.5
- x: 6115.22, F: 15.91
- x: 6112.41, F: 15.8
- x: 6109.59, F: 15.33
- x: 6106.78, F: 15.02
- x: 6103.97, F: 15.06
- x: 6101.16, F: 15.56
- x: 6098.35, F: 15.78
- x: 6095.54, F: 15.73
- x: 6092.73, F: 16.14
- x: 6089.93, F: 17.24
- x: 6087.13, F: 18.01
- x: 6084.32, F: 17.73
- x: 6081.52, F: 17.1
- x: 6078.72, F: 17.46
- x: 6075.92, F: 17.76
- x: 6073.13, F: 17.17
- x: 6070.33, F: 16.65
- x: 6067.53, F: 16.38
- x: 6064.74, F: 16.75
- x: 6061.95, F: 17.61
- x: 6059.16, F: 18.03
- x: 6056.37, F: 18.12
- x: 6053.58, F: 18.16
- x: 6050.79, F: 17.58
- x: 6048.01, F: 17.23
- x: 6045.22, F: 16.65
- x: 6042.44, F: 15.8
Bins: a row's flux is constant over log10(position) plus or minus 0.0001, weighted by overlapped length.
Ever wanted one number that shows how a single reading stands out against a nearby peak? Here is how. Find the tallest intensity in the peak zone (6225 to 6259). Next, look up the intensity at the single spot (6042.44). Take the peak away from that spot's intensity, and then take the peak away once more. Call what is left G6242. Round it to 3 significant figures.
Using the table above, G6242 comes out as -18.1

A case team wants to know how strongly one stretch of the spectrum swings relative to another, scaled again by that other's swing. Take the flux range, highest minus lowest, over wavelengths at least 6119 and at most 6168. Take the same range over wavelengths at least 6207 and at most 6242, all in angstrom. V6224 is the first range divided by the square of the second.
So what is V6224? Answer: 5.4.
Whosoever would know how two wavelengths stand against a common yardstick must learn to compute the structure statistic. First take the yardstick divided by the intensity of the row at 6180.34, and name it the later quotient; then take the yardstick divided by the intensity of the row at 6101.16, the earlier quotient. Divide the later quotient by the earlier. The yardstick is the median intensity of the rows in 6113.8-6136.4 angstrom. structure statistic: 0.94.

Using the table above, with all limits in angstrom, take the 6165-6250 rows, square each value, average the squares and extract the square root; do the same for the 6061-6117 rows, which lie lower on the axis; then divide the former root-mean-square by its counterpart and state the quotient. 0.99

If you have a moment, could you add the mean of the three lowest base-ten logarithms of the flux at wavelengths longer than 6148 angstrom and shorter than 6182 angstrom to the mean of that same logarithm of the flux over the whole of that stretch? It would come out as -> 2.414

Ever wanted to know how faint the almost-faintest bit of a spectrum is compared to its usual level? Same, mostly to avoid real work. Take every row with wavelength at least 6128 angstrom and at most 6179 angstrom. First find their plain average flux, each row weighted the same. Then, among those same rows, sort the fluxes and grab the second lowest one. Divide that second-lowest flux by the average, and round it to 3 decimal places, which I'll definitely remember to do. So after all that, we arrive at 0.962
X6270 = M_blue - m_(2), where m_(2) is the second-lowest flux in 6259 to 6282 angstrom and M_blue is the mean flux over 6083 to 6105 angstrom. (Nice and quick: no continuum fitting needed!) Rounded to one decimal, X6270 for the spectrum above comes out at -0.4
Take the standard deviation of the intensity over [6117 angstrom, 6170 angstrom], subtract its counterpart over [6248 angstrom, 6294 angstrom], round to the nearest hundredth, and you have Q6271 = 0.07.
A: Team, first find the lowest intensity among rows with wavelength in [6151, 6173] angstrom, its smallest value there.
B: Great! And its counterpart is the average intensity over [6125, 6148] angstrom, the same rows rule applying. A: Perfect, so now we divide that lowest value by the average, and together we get 0.93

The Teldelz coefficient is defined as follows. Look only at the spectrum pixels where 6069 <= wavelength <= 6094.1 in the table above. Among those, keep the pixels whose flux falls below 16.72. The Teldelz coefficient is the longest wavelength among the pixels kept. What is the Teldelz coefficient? 6092.73 angstrom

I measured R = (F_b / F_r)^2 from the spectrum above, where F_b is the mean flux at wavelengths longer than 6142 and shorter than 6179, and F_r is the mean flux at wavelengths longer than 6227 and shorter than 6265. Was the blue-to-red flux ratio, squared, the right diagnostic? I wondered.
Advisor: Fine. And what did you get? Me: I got 0.99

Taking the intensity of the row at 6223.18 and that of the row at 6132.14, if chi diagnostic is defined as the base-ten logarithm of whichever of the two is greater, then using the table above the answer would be 1.23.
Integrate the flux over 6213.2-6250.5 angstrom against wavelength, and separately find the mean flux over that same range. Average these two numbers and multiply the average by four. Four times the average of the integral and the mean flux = 1254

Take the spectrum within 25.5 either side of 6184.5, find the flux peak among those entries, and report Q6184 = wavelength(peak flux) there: 6177.49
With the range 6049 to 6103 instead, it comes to 6053.58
